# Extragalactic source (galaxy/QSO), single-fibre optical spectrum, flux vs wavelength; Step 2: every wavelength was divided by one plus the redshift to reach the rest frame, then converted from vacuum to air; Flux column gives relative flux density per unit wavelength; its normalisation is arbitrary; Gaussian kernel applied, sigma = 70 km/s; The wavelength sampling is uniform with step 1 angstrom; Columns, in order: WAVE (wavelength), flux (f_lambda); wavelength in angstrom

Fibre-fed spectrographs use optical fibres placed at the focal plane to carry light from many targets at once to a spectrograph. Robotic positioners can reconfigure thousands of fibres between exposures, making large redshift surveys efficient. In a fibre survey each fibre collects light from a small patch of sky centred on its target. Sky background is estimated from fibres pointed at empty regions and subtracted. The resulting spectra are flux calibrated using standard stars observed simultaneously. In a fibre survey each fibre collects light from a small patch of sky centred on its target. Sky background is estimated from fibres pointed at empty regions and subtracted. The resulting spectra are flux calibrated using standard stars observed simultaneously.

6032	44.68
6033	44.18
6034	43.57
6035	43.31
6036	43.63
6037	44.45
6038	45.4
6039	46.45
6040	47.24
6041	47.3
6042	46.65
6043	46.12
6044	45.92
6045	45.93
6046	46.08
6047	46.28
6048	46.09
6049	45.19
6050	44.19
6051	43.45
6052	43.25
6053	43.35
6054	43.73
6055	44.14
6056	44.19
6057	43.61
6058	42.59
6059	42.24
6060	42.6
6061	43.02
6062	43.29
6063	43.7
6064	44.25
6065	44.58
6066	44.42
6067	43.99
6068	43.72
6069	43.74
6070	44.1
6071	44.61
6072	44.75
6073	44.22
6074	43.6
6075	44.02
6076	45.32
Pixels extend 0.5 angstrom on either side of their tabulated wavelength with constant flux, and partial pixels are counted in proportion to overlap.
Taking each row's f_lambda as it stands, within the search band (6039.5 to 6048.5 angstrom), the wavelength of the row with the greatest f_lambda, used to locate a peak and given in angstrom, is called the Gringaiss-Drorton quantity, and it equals 6041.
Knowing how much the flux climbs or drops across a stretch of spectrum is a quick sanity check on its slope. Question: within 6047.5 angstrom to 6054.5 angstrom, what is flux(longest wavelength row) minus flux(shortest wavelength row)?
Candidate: -2.4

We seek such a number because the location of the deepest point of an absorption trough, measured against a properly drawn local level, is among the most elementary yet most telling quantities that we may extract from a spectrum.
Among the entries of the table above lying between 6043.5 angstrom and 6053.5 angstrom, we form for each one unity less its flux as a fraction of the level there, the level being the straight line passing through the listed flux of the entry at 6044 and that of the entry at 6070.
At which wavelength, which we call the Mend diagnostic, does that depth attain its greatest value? 6052 angstrom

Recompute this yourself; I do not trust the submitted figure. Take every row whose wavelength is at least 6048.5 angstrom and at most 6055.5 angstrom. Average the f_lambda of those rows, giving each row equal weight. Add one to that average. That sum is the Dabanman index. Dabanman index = 44.9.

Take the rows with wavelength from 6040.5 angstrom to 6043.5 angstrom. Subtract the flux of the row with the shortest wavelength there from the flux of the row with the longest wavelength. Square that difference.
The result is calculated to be 1.4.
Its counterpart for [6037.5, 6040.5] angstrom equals 3.4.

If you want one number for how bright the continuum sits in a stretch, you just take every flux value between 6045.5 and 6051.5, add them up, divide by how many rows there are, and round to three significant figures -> 45.2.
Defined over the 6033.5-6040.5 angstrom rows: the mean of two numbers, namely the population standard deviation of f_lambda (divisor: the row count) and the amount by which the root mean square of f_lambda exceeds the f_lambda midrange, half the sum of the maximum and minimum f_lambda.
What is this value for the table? 0.52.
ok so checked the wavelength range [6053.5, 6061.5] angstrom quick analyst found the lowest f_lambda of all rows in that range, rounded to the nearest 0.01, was 42.24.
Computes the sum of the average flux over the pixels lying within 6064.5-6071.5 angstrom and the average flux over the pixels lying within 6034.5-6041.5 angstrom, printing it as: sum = 89.6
